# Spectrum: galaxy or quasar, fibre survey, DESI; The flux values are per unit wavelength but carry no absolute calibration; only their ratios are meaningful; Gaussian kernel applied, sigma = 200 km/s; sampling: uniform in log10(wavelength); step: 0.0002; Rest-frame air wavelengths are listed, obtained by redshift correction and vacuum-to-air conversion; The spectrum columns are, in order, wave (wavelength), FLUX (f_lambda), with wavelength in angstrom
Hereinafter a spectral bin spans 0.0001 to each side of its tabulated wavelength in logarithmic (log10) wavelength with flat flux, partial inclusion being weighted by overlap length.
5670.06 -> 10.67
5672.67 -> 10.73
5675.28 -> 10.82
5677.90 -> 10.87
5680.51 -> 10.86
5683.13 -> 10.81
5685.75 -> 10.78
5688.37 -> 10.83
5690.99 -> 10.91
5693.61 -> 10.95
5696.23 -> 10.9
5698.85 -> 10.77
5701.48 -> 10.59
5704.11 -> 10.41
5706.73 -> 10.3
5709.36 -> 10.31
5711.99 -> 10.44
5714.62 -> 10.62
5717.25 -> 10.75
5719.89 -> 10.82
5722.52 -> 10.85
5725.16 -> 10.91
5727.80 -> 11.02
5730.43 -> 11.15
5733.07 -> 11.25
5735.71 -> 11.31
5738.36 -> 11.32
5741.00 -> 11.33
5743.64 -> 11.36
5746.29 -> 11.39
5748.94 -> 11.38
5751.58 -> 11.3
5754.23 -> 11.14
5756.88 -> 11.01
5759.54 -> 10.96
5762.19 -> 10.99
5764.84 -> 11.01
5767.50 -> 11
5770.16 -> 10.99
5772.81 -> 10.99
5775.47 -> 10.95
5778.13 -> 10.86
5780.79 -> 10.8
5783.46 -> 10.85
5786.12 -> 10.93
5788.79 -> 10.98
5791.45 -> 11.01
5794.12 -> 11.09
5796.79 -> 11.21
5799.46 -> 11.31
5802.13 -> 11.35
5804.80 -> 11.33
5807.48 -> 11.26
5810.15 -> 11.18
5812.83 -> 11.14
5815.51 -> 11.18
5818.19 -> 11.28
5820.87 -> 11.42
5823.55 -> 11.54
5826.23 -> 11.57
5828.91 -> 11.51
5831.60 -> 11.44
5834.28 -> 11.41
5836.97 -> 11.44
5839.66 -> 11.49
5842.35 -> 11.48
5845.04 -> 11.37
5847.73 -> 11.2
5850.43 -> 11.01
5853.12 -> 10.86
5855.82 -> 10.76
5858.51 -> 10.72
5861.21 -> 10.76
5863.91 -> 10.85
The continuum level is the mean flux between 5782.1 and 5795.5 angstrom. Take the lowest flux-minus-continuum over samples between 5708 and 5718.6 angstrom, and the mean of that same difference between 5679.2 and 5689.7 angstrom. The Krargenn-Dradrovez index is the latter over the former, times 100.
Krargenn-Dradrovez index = 23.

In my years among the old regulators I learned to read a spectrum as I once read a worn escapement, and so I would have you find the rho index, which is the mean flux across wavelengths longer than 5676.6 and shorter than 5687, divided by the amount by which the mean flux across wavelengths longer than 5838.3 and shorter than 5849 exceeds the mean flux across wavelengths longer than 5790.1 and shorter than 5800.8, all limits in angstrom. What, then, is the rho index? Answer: 47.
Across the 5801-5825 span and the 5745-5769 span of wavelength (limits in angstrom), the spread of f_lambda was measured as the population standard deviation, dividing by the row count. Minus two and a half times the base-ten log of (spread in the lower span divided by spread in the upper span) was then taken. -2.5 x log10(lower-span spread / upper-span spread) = -0.4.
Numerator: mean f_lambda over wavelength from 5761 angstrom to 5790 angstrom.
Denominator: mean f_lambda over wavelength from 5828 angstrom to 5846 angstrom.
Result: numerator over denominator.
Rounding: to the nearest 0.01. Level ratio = 0.96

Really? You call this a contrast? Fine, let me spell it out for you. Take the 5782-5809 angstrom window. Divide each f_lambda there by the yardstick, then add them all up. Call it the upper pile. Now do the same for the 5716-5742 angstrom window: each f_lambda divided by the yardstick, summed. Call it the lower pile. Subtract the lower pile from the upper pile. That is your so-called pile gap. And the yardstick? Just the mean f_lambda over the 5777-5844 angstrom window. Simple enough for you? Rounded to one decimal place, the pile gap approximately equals 0.1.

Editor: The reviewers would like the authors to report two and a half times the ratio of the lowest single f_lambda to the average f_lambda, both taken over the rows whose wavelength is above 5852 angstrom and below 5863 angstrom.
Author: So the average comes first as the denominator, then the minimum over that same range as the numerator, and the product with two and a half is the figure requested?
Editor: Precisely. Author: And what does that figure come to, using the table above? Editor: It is 2.49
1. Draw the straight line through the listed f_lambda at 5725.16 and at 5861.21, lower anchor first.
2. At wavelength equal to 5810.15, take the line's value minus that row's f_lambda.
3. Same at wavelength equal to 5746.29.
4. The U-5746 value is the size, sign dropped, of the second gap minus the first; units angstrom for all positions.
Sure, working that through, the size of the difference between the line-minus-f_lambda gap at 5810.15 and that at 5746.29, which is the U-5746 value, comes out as 0.14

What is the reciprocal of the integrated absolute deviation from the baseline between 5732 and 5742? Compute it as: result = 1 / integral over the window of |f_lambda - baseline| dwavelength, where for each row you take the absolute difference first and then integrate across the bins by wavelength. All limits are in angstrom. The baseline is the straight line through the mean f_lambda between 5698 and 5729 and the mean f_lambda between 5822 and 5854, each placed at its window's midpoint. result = 0.2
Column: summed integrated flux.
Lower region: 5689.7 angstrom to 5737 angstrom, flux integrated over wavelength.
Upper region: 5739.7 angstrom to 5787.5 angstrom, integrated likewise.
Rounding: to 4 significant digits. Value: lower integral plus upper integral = 1040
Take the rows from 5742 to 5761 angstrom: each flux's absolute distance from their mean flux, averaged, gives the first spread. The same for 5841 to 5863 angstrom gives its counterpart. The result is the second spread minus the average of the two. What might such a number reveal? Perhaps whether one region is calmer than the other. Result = 0.045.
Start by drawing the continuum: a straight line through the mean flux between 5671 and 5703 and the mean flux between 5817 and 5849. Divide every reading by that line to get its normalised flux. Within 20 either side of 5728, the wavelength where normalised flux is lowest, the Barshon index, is 5709.36 angstrom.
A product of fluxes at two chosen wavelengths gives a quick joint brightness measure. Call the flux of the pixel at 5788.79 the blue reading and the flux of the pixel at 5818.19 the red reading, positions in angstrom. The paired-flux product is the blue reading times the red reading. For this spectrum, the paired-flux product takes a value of 124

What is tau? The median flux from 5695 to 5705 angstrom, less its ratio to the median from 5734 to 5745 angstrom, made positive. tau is 9.74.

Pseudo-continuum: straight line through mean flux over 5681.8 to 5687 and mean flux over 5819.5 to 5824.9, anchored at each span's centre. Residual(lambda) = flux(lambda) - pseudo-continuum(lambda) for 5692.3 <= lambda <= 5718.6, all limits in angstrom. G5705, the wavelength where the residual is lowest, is 5709.36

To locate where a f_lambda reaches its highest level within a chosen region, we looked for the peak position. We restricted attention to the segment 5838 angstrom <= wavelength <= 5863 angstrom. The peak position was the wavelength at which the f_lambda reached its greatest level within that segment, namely 5839.66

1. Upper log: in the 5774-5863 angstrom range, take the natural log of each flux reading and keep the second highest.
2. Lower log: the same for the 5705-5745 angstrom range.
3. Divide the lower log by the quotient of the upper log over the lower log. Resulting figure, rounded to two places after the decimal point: 2.41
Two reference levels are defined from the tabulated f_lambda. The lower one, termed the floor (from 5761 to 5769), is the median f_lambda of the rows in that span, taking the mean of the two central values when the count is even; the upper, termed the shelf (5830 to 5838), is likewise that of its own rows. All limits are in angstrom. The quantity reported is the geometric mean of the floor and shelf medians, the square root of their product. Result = 11.2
